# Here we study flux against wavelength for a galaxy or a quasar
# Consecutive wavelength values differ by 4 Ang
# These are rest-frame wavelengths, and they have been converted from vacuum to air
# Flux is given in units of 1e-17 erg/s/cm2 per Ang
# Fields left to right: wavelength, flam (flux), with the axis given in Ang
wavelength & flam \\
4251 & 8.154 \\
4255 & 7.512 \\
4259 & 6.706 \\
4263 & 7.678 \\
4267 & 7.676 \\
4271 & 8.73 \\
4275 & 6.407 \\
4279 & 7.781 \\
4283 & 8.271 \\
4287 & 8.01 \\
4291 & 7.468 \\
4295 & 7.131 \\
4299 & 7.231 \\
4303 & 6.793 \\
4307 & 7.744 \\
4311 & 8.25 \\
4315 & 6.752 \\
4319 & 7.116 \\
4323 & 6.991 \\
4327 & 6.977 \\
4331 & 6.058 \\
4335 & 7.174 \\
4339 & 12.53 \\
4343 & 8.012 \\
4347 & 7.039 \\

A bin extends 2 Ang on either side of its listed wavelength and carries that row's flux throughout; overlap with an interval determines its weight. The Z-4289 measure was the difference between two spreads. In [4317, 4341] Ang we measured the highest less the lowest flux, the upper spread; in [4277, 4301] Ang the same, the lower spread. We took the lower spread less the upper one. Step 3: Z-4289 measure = -5.3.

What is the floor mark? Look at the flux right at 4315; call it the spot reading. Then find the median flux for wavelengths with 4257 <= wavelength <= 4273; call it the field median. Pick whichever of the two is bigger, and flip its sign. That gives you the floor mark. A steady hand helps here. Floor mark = -7.68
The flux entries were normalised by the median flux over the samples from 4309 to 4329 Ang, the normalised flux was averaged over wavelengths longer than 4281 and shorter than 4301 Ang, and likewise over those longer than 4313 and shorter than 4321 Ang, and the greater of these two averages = 1.09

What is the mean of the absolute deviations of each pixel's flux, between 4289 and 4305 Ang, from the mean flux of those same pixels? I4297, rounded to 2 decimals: 0.19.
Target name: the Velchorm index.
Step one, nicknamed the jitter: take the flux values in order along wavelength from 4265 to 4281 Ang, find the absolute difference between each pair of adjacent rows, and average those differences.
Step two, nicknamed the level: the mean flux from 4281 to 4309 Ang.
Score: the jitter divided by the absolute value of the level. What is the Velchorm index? 0.21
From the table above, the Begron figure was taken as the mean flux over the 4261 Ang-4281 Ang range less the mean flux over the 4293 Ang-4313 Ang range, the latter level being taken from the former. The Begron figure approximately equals 0.22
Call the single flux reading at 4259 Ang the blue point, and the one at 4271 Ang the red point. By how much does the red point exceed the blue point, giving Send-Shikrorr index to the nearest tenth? 2.0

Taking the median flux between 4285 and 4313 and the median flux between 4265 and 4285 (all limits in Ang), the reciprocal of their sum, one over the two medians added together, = 0.0656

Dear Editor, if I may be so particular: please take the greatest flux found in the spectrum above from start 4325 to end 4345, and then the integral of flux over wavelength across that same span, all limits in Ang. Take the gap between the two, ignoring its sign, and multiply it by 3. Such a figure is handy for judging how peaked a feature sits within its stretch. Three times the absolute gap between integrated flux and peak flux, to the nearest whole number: 451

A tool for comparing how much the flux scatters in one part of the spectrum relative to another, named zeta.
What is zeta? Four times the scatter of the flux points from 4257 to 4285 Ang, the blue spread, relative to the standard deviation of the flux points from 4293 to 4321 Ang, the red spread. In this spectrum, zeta 6.1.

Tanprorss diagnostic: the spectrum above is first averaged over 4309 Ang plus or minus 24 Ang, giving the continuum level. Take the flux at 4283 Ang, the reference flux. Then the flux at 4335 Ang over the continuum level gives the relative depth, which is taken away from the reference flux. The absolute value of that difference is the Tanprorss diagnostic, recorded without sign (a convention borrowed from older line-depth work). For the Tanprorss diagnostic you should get 7.3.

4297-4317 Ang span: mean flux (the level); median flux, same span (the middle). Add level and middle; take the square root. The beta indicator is 3.82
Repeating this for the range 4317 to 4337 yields 3.72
